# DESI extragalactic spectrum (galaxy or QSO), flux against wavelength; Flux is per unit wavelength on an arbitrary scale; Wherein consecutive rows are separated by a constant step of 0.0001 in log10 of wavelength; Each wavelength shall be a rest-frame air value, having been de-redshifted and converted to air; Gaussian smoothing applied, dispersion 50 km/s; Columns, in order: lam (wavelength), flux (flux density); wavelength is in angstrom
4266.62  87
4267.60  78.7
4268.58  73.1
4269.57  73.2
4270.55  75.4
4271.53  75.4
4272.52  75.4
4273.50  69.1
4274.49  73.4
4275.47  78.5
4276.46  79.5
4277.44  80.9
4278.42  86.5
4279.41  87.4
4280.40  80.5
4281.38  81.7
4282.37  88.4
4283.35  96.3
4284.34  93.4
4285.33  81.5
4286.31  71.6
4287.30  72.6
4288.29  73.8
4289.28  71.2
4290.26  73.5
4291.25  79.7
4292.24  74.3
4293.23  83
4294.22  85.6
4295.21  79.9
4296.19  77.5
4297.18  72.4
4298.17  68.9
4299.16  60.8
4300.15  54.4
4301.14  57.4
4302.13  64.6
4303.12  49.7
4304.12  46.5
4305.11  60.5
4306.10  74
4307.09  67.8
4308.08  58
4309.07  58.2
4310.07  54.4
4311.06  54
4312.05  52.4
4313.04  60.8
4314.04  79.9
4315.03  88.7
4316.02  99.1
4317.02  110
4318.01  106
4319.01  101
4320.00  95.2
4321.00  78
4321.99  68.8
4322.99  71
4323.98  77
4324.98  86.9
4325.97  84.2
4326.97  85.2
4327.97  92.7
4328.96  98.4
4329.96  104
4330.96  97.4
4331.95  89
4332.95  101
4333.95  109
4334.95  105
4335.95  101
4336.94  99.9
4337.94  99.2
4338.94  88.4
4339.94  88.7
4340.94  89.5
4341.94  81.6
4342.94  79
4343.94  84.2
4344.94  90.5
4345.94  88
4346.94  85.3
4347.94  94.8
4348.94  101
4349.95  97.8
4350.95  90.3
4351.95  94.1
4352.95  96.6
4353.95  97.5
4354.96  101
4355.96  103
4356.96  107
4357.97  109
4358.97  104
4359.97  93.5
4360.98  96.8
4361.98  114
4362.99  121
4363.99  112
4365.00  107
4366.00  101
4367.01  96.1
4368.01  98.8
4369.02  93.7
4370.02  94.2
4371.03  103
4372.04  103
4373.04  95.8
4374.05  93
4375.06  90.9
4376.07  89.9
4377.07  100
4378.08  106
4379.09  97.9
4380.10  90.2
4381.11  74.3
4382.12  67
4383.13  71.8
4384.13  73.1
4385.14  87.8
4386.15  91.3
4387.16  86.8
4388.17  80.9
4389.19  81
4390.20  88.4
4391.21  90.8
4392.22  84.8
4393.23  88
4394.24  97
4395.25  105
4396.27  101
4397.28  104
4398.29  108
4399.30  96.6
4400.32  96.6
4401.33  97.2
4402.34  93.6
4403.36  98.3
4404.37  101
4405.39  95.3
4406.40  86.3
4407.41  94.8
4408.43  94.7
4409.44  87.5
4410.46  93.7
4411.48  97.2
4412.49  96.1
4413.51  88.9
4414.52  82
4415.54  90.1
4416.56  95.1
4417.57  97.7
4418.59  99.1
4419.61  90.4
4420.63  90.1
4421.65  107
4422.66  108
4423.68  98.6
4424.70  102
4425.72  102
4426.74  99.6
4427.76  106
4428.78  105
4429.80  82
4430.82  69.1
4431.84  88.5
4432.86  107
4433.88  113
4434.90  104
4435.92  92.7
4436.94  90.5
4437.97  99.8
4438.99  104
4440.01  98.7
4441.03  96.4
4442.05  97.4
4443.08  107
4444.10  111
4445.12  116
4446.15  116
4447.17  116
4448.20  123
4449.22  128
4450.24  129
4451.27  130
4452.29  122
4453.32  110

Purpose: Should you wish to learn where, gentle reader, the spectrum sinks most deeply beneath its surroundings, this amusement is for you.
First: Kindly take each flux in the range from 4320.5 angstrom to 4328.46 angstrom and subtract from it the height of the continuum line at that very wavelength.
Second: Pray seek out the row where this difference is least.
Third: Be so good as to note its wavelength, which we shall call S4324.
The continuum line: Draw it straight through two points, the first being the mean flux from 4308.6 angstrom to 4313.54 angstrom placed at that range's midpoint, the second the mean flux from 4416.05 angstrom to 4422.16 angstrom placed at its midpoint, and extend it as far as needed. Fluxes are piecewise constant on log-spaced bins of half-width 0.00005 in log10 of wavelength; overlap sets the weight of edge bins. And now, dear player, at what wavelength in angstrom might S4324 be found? 4321.99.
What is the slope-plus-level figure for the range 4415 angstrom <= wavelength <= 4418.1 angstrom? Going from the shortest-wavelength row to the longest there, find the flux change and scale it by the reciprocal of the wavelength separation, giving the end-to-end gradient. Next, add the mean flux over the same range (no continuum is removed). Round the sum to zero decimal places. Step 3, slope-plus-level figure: 98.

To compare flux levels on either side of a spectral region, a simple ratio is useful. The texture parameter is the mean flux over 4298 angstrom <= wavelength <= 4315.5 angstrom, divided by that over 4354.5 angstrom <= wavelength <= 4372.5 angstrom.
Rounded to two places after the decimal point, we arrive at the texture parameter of 0.60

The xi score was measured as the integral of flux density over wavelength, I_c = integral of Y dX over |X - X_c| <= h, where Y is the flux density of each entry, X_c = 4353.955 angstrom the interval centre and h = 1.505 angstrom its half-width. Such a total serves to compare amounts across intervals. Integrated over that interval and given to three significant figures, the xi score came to 296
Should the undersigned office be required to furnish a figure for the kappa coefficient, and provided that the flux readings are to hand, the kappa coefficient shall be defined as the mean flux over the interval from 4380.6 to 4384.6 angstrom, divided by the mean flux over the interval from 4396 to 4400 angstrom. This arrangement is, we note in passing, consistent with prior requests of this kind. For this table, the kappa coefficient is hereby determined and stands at 0.70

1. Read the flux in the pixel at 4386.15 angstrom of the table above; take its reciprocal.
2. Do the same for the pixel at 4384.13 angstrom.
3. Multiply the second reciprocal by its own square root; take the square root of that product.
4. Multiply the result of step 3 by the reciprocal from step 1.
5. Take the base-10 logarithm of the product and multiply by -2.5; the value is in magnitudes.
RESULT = 8.40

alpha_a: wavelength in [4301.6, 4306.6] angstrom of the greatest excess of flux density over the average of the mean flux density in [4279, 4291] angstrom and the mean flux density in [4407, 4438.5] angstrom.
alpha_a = 4306.10 angstrom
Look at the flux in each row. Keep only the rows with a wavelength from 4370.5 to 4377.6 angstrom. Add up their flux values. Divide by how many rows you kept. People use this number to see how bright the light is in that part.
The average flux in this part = 97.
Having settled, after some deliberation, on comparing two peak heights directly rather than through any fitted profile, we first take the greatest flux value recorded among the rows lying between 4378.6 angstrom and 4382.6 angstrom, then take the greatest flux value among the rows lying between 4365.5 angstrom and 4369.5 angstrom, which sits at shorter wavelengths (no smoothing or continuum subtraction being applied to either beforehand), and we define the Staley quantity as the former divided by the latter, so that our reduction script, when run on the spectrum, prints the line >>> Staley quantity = 0.969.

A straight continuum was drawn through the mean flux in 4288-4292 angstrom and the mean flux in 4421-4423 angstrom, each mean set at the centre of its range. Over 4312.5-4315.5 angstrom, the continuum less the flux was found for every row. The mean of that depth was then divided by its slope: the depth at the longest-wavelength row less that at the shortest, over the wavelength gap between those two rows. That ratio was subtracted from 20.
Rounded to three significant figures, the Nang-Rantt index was 20.3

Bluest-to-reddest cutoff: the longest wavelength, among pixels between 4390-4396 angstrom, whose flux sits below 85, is 4392.22 angstrom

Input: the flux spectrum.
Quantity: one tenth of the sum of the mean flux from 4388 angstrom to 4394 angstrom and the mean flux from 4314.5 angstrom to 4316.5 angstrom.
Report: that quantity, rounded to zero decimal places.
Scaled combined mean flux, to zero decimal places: 18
